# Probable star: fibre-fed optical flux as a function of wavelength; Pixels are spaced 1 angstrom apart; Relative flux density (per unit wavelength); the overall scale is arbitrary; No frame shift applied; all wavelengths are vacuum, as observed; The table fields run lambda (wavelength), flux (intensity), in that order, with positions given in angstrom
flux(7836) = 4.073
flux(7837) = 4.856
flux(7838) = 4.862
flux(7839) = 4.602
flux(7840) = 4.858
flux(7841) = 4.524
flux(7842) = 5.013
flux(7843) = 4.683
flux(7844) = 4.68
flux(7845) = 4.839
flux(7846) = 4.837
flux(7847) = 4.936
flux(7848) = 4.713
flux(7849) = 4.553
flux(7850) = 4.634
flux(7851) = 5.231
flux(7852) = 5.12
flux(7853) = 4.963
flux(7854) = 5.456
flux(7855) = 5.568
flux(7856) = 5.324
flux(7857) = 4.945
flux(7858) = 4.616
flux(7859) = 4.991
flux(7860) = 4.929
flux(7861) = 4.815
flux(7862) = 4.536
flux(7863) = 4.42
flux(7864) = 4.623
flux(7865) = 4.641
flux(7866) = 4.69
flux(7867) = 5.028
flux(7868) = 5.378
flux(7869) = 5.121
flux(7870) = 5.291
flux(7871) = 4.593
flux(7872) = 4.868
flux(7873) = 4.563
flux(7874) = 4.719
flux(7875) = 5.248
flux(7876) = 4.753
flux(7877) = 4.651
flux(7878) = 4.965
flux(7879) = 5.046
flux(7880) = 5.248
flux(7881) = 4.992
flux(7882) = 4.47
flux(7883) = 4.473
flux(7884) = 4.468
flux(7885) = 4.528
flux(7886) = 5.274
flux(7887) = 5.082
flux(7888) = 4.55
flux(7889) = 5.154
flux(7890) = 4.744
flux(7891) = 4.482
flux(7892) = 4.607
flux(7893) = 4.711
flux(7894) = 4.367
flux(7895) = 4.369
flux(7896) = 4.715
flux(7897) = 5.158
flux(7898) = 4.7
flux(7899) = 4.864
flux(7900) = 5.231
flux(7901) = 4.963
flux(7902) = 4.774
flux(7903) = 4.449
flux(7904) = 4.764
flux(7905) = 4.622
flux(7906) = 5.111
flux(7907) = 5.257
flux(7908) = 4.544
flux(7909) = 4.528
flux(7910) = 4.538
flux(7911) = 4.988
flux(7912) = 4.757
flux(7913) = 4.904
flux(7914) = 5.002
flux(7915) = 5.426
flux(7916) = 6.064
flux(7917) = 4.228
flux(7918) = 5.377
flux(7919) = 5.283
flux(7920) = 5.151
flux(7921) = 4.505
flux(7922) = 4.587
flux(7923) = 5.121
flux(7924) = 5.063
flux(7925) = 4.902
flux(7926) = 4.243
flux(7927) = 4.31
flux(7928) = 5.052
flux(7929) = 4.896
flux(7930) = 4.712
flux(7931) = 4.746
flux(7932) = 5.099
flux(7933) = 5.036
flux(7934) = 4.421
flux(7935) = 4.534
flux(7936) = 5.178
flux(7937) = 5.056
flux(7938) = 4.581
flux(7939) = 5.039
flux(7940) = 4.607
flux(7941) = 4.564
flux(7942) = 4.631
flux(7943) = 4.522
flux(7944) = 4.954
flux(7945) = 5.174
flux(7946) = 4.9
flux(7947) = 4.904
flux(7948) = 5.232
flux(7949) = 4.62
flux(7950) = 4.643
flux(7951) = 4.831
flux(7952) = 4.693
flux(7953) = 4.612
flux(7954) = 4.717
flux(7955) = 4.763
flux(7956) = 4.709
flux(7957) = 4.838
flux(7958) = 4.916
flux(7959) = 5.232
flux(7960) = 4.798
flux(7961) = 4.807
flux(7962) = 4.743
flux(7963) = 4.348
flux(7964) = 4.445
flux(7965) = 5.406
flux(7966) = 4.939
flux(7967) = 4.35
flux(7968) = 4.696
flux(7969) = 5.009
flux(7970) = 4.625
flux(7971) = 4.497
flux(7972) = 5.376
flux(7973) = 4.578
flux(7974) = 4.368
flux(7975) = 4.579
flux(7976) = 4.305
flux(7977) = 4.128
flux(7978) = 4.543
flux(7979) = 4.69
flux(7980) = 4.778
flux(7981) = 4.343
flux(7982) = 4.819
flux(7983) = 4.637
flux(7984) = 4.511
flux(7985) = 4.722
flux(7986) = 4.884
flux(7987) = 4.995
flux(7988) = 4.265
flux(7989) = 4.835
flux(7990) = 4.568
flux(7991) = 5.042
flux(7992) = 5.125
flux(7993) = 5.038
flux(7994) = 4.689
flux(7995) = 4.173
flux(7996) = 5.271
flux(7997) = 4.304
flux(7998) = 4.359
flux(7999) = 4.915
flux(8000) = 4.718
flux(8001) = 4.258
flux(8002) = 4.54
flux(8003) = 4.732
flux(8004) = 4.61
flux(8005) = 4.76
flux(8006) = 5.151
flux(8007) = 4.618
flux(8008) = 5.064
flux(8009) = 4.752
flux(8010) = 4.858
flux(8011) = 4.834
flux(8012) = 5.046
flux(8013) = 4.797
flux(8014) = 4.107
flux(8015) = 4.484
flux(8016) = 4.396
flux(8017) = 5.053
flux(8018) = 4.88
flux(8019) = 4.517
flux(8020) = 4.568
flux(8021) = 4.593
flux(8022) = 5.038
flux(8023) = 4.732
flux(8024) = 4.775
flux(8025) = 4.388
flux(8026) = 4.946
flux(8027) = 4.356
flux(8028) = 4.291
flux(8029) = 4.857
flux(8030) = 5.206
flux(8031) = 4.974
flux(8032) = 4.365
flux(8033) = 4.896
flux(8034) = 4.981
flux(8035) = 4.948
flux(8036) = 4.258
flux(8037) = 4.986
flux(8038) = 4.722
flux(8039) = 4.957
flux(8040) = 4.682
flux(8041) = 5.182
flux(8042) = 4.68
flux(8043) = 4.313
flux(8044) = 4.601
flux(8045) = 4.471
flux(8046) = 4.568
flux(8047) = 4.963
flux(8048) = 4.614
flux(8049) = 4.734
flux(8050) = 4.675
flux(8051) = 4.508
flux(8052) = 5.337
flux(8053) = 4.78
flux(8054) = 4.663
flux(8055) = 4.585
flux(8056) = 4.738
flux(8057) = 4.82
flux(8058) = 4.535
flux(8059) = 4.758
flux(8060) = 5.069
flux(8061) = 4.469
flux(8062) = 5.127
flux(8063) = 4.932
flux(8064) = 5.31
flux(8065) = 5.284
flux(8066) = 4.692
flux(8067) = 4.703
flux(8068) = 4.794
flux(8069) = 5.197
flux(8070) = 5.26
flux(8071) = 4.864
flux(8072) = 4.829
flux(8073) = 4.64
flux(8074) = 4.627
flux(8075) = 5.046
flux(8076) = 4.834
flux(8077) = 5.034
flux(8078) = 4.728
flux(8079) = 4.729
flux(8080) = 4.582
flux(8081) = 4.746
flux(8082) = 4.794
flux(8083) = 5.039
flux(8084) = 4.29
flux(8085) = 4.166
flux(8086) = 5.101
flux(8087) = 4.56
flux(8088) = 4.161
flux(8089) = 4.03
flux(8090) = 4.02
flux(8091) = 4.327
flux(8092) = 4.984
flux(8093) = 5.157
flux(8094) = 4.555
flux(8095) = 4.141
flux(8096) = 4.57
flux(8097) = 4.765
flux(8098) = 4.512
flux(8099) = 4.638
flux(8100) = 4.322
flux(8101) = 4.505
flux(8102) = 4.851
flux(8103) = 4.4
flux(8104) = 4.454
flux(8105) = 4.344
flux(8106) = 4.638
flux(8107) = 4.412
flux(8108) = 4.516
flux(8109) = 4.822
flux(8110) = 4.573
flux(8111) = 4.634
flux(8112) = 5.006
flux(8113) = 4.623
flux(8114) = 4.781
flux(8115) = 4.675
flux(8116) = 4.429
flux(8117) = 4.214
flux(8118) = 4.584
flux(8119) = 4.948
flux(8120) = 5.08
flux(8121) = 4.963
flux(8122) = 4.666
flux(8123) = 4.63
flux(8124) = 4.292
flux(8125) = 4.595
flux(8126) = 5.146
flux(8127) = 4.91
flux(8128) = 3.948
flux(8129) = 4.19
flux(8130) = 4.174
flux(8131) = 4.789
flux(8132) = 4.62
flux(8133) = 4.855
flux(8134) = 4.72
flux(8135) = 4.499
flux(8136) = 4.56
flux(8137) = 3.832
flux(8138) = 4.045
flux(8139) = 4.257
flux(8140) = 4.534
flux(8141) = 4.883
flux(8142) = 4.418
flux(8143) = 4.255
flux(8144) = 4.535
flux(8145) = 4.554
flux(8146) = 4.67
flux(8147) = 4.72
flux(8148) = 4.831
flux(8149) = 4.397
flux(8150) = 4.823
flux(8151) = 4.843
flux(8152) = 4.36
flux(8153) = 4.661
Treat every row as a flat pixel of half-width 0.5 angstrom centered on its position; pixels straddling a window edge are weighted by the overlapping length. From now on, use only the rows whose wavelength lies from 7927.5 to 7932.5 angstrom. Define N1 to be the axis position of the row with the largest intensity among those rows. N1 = 7932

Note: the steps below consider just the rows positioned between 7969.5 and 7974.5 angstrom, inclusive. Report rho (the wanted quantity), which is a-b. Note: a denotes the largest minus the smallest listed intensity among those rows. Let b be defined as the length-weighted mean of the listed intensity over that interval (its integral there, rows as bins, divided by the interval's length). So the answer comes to -3.68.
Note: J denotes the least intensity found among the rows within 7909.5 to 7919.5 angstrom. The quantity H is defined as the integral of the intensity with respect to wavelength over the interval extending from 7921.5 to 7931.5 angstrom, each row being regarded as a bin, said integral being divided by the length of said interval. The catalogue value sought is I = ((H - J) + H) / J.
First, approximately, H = 4.76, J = 4.228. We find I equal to 1.25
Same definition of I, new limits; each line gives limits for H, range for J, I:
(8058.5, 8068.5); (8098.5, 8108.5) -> 1.27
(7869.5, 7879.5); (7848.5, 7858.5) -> 1.14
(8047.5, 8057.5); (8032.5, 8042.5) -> 1.23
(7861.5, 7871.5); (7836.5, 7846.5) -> 1.14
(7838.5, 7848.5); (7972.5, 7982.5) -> 1.31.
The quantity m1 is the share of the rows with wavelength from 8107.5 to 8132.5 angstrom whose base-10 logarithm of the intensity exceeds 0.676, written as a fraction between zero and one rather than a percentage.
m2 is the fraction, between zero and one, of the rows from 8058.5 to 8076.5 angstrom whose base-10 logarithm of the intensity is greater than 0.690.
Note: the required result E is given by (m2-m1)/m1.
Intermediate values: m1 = 0.36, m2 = 0.4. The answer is 0.2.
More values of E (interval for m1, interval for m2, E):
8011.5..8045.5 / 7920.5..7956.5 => -0.2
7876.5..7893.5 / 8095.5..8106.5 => -1.0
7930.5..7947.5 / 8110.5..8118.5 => -0.8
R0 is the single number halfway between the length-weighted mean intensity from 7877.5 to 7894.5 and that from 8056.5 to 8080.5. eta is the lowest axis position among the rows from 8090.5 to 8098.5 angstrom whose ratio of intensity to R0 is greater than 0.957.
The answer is 8092 angstrom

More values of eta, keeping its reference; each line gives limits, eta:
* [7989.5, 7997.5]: 7991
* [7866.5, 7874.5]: 7867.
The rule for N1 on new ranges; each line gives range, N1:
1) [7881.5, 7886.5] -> 7886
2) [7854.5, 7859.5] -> 7855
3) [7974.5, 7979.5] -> 7979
